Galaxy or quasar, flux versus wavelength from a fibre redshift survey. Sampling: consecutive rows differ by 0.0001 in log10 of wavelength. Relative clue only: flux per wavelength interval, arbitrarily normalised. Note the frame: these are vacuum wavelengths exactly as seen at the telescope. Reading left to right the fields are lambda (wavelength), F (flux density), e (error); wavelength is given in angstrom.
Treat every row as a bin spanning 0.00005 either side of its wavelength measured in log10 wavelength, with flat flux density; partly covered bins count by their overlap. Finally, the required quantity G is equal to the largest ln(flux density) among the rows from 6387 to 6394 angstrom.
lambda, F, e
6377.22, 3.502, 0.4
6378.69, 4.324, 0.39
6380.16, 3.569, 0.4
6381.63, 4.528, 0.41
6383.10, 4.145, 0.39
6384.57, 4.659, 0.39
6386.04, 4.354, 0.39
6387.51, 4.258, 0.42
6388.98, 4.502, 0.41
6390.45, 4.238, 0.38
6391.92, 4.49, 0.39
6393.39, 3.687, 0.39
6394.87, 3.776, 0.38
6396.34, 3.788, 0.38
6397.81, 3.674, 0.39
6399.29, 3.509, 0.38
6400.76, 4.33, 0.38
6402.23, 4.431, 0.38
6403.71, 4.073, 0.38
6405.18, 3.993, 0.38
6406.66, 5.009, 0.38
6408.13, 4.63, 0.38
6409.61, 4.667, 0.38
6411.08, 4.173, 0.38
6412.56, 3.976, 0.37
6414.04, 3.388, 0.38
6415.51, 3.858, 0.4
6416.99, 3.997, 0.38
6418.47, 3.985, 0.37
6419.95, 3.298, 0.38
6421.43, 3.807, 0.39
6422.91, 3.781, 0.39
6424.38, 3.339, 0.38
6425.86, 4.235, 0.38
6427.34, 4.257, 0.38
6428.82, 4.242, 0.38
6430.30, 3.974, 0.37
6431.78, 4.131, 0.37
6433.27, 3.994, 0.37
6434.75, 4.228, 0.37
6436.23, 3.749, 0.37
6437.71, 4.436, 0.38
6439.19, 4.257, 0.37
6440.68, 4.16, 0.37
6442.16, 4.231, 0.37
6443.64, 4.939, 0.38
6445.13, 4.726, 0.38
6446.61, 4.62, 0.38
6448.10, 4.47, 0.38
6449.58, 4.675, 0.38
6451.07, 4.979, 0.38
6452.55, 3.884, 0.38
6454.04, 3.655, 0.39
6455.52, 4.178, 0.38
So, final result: 1.50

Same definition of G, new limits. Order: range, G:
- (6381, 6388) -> 1.54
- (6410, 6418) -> 1.43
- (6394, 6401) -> 1.47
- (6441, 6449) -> 1.60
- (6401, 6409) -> 1.61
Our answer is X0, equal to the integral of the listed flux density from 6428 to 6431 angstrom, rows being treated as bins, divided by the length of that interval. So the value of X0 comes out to 4.11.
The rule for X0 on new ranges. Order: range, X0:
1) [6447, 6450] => 4.57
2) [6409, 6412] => 4.39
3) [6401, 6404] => 4.29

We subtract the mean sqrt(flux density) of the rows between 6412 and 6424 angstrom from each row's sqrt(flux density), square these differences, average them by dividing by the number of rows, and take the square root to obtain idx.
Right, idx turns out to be 0.067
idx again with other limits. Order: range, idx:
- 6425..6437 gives 0.042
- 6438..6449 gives 0.063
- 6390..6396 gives 0.082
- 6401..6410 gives 0.083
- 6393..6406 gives 0.074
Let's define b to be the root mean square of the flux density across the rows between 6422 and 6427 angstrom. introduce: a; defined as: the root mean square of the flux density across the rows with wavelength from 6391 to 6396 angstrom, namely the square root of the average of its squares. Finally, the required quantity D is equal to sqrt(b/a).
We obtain 0.97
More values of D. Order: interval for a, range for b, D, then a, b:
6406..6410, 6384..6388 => 0.96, 4.8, 4.4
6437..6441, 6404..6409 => 1.03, 4.3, 4.6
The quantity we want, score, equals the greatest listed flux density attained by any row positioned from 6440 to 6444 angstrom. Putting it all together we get 4.939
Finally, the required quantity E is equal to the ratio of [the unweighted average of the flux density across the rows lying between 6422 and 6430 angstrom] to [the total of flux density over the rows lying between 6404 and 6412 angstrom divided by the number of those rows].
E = 0.88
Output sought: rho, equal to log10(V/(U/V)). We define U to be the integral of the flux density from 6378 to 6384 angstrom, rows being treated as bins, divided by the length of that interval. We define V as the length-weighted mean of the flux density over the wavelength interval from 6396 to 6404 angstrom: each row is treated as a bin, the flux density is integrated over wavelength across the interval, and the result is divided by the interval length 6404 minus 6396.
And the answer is 0.58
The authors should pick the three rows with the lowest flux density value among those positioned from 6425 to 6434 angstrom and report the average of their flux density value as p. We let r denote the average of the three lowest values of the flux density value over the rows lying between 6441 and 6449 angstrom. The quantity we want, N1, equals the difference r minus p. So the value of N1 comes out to 0.4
